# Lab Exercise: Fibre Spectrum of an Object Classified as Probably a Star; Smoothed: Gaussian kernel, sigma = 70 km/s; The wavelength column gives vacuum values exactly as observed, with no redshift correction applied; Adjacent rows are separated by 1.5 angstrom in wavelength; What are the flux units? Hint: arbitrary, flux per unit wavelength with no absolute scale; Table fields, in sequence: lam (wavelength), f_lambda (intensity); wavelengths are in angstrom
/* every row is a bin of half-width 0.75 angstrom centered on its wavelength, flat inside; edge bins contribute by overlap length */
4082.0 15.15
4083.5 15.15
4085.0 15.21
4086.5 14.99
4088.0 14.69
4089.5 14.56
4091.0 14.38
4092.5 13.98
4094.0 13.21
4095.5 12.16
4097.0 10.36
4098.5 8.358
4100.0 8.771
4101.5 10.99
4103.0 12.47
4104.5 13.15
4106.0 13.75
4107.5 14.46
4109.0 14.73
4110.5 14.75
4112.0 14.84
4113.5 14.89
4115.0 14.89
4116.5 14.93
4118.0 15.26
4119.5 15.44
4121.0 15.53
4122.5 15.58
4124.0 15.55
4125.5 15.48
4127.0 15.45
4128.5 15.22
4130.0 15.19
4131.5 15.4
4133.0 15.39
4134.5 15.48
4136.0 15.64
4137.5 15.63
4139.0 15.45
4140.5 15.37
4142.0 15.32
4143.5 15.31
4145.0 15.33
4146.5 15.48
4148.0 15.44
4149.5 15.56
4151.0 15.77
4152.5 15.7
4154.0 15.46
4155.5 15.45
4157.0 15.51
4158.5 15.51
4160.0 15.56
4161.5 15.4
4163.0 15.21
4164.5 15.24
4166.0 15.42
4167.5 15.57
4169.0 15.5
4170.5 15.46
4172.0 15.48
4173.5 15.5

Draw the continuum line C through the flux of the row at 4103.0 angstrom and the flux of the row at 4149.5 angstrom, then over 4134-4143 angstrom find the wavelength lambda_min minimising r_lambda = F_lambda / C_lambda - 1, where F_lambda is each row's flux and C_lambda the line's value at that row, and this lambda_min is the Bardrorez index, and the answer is 4142.0 angstrom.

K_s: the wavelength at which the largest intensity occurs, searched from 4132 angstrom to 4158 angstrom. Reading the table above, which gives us 4151.0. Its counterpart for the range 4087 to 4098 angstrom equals 4088.0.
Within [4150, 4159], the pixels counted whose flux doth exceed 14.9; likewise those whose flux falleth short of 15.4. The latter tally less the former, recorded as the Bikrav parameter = -6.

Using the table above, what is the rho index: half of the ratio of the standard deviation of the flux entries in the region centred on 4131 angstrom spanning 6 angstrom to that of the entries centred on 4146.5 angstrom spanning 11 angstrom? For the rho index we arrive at 0.3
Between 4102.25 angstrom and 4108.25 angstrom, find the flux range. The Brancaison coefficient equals 2.0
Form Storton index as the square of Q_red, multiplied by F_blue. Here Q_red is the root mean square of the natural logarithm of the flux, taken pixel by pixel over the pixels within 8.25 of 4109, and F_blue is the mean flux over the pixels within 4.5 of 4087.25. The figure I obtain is 103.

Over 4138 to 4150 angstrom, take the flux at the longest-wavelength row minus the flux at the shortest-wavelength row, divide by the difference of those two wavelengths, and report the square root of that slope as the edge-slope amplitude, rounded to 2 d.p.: 0.10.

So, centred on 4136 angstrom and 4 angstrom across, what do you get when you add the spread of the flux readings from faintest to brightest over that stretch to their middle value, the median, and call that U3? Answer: 15.79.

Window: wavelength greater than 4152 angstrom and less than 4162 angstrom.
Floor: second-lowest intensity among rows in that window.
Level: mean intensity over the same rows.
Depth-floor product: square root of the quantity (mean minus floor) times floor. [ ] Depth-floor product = 1.0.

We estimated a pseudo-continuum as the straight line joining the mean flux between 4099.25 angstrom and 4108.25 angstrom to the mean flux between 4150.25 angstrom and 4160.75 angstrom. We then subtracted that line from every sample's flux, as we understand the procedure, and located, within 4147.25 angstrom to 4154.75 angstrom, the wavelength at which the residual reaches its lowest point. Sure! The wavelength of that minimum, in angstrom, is 4154.0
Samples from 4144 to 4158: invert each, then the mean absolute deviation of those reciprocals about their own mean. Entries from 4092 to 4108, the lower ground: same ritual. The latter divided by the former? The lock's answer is 33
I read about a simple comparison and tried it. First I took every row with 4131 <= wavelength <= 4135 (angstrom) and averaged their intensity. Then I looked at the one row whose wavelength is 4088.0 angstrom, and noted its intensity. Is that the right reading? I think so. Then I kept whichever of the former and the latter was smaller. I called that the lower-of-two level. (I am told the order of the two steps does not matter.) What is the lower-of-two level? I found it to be 14.7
